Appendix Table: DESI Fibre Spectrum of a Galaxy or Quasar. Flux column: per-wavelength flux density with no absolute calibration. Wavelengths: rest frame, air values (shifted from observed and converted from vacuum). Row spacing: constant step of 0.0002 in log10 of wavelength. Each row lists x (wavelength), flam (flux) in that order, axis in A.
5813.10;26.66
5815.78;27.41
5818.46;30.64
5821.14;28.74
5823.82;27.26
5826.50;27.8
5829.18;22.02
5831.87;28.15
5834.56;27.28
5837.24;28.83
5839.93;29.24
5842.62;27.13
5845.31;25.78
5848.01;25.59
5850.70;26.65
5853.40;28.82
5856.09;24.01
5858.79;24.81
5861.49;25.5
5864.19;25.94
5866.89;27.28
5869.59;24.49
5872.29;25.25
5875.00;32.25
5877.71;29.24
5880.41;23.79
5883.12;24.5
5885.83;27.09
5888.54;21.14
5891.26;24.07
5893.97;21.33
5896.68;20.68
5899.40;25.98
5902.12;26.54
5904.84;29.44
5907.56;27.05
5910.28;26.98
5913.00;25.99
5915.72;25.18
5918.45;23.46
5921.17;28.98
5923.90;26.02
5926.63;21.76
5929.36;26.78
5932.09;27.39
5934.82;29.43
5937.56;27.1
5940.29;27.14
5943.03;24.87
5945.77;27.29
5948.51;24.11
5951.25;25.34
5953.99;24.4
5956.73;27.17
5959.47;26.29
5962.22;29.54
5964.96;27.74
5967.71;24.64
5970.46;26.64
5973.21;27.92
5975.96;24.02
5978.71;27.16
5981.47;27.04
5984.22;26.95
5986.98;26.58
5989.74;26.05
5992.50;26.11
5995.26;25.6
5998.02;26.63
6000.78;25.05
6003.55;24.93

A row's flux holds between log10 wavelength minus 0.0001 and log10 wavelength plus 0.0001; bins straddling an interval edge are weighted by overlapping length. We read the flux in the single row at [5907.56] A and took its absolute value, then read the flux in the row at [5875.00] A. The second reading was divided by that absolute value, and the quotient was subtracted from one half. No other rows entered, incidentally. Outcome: -0.692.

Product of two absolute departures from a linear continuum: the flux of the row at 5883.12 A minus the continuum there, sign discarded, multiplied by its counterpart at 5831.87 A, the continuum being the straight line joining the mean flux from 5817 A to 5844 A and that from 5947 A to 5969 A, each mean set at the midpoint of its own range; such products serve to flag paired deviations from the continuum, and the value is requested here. 1.2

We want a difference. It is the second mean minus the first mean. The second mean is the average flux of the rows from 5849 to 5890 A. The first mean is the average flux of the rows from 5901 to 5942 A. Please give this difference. -0.6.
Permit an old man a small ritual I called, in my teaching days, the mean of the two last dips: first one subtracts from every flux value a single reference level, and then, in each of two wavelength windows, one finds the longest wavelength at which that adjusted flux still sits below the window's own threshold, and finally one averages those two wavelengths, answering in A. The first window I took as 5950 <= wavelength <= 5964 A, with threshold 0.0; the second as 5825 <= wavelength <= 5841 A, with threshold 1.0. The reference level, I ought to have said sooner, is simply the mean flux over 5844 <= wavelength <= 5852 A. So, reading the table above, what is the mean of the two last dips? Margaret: 5891.6 A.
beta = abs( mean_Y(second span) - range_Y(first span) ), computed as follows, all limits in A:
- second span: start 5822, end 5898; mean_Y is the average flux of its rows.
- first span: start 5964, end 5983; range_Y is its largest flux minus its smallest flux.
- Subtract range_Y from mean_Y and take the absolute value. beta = 22.0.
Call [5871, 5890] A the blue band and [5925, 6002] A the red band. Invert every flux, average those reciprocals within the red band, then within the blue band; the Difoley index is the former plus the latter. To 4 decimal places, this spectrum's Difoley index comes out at 0.0770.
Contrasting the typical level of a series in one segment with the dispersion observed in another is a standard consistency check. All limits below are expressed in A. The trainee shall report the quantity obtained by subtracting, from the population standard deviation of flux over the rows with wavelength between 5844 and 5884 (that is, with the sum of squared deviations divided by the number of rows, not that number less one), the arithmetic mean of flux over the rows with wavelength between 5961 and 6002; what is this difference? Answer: -24.28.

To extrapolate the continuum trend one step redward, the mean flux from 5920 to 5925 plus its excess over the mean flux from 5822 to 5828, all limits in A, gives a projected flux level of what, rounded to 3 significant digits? 27.5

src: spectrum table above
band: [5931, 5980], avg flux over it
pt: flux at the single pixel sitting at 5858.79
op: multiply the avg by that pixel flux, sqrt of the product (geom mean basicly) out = 25.7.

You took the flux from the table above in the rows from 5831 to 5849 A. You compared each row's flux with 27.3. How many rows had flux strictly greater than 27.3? 3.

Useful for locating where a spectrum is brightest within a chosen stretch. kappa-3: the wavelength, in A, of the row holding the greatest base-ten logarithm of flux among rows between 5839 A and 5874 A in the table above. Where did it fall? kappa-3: 5839.93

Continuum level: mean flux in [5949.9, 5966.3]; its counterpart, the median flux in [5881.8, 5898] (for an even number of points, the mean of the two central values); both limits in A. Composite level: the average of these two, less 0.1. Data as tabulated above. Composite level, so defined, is 24.6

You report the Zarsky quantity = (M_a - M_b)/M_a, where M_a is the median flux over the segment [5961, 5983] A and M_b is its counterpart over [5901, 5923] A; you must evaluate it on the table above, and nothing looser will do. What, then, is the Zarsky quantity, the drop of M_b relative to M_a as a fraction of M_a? 0.01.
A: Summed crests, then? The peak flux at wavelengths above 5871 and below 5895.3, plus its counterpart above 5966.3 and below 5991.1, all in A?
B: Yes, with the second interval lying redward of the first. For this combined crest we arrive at 60.2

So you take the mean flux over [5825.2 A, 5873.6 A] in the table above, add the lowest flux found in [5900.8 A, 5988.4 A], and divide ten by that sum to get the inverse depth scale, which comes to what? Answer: 0.208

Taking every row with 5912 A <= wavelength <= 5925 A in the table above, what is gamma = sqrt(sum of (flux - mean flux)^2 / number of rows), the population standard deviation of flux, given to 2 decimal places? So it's 1.79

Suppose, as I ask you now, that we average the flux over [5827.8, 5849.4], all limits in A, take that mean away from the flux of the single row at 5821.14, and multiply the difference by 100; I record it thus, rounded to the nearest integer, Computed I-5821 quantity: 199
